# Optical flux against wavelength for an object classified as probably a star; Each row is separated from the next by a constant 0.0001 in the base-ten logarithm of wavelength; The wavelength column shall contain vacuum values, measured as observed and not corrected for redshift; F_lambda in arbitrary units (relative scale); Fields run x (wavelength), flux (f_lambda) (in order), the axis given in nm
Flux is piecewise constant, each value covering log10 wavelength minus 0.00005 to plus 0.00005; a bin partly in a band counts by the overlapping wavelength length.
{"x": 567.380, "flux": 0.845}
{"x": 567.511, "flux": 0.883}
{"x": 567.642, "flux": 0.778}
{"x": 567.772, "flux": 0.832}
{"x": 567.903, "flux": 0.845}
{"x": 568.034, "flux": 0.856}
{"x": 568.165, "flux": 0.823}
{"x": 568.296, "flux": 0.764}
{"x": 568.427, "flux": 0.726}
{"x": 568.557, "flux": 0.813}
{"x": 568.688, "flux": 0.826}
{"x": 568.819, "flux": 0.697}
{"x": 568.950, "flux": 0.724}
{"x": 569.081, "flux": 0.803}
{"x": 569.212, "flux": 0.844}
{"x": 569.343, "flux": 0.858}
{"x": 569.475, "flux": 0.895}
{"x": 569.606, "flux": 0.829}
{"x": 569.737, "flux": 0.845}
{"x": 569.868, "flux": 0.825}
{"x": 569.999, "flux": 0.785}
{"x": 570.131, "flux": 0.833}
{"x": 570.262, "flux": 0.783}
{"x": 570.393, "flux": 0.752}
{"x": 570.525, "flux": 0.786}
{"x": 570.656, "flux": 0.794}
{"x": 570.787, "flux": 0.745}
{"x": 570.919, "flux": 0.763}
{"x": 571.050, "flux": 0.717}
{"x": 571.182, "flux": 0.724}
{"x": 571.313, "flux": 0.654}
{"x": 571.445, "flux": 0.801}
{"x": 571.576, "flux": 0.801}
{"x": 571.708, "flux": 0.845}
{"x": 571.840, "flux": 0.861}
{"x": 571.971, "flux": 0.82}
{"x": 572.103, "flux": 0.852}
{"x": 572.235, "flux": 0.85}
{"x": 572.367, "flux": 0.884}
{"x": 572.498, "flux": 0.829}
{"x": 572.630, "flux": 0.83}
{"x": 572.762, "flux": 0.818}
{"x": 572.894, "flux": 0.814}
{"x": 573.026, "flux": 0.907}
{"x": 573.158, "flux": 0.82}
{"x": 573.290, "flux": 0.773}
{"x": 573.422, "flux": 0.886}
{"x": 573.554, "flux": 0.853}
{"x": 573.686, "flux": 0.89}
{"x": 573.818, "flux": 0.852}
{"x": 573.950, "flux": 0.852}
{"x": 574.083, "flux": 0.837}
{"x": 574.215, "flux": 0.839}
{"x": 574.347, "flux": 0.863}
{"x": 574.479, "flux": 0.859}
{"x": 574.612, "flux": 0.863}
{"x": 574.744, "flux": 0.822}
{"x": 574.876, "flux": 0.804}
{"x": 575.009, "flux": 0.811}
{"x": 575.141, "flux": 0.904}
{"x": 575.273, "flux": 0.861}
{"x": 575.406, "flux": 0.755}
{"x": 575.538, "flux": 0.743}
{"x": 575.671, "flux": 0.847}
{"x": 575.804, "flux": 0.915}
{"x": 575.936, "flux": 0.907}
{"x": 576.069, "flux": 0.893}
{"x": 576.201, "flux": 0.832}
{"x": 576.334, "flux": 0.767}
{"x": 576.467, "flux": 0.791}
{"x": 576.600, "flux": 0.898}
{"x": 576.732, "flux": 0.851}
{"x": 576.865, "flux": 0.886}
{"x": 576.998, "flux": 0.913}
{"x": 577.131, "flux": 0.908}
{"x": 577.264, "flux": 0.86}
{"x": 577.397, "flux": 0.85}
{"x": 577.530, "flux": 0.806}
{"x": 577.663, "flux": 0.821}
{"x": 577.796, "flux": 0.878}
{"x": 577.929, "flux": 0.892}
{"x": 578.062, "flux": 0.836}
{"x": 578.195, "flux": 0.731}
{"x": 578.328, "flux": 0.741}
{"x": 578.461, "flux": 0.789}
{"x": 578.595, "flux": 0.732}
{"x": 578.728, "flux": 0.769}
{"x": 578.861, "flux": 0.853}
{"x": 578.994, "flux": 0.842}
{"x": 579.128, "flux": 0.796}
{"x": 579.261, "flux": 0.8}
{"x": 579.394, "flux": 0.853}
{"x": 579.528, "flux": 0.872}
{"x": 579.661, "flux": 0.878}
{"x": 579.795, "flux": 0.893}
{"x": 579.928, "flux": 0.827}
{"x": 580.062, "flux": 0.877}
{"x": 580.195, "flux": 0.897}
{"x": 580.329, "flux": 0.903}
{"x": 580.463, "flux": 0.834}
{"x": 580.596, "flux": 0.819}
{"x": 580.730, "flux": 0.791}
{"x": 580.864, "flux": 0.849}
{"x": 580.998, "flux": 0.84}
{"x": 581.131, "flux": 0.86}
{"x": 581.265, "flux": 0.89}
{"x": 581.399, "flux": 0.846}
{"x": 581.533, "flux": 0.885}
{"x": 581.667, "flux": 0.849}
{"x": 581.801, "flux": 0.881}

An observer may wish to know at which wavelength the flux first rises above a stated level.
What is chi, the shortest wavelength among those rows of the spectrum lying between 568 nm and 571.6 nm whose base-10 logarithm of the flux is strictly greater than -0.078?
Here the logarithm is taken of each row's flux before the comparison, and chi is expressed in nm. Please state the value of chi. 568.034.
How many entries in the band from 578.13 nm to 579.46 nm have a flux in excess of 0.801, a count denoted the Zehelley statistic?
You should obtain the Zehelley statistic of 3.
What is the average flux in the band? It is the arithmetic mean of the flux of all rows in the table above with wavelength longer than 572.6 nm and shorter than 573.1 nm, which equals 0.84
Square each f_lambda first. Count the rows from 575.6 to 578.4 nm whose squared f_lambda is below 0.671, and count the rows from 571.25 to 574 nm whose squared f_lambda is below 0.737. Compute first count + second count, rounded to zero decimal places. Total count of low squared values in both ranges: 21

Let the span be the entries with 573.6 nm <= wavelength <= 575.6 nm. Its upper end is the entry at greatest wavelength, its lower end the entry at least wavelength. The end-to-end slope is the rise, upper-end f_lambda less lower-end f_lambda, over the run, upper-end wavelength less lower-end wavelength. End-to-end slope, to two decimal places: -0.08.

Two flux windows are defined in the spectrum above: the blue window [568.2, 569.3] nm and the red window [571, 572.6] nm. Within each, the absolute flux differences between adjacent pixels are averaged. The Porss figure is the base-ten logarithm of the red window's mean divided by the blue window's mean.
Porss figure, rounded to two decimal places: -0.16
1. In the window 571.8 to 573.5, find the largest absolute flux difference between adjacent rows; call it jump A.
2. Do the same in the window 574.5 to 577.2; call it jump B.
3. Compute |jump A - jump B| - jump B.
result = -0.101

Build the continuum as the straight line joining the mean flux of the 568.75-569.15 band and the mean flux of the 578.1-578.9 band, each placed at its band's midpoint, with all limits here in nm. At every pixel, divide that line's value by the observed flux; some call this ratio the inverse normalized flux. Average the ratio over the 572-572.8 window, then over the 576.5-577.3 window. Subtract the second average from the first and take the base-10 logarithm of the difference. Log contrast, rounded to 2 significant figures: -1.6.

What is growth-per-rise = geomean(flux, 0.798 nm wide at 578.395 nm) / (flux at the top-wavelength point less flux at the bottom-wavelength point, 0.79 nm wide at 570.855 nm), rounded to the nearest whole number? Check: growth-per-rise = -12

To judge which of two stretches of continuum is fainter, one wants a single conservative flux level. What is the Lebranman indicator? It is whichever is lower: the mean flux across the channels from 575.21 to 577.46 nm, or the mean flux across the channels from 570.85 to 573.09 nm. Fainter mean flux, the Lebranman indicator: 0.810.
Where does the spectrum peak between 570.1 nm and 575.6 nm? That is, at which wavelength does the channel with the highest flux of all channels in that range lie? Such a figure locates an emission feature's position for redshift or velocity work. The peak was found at 573.026 nm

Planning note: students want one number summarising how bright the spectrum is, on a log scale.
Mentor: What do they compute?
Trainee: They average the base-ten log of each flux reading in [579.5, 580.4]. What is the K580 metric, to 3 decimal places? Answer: -0.057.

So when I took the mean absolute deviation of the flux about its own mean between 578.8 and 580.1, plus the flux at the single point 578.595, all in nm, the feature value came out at 0.76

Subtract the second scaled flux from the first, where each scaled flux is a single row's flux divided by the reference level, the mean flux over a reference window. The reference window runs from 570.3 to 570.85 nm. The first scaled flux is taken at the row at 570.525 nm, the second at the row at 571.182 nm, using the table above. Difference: 0.08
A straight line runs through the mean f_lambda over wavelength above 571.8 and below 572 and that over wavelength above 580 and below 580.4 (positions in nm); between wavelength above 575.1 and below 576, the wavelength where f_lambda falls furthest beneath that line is 575.538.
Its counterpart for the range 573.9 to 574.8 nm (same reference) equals 574.744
